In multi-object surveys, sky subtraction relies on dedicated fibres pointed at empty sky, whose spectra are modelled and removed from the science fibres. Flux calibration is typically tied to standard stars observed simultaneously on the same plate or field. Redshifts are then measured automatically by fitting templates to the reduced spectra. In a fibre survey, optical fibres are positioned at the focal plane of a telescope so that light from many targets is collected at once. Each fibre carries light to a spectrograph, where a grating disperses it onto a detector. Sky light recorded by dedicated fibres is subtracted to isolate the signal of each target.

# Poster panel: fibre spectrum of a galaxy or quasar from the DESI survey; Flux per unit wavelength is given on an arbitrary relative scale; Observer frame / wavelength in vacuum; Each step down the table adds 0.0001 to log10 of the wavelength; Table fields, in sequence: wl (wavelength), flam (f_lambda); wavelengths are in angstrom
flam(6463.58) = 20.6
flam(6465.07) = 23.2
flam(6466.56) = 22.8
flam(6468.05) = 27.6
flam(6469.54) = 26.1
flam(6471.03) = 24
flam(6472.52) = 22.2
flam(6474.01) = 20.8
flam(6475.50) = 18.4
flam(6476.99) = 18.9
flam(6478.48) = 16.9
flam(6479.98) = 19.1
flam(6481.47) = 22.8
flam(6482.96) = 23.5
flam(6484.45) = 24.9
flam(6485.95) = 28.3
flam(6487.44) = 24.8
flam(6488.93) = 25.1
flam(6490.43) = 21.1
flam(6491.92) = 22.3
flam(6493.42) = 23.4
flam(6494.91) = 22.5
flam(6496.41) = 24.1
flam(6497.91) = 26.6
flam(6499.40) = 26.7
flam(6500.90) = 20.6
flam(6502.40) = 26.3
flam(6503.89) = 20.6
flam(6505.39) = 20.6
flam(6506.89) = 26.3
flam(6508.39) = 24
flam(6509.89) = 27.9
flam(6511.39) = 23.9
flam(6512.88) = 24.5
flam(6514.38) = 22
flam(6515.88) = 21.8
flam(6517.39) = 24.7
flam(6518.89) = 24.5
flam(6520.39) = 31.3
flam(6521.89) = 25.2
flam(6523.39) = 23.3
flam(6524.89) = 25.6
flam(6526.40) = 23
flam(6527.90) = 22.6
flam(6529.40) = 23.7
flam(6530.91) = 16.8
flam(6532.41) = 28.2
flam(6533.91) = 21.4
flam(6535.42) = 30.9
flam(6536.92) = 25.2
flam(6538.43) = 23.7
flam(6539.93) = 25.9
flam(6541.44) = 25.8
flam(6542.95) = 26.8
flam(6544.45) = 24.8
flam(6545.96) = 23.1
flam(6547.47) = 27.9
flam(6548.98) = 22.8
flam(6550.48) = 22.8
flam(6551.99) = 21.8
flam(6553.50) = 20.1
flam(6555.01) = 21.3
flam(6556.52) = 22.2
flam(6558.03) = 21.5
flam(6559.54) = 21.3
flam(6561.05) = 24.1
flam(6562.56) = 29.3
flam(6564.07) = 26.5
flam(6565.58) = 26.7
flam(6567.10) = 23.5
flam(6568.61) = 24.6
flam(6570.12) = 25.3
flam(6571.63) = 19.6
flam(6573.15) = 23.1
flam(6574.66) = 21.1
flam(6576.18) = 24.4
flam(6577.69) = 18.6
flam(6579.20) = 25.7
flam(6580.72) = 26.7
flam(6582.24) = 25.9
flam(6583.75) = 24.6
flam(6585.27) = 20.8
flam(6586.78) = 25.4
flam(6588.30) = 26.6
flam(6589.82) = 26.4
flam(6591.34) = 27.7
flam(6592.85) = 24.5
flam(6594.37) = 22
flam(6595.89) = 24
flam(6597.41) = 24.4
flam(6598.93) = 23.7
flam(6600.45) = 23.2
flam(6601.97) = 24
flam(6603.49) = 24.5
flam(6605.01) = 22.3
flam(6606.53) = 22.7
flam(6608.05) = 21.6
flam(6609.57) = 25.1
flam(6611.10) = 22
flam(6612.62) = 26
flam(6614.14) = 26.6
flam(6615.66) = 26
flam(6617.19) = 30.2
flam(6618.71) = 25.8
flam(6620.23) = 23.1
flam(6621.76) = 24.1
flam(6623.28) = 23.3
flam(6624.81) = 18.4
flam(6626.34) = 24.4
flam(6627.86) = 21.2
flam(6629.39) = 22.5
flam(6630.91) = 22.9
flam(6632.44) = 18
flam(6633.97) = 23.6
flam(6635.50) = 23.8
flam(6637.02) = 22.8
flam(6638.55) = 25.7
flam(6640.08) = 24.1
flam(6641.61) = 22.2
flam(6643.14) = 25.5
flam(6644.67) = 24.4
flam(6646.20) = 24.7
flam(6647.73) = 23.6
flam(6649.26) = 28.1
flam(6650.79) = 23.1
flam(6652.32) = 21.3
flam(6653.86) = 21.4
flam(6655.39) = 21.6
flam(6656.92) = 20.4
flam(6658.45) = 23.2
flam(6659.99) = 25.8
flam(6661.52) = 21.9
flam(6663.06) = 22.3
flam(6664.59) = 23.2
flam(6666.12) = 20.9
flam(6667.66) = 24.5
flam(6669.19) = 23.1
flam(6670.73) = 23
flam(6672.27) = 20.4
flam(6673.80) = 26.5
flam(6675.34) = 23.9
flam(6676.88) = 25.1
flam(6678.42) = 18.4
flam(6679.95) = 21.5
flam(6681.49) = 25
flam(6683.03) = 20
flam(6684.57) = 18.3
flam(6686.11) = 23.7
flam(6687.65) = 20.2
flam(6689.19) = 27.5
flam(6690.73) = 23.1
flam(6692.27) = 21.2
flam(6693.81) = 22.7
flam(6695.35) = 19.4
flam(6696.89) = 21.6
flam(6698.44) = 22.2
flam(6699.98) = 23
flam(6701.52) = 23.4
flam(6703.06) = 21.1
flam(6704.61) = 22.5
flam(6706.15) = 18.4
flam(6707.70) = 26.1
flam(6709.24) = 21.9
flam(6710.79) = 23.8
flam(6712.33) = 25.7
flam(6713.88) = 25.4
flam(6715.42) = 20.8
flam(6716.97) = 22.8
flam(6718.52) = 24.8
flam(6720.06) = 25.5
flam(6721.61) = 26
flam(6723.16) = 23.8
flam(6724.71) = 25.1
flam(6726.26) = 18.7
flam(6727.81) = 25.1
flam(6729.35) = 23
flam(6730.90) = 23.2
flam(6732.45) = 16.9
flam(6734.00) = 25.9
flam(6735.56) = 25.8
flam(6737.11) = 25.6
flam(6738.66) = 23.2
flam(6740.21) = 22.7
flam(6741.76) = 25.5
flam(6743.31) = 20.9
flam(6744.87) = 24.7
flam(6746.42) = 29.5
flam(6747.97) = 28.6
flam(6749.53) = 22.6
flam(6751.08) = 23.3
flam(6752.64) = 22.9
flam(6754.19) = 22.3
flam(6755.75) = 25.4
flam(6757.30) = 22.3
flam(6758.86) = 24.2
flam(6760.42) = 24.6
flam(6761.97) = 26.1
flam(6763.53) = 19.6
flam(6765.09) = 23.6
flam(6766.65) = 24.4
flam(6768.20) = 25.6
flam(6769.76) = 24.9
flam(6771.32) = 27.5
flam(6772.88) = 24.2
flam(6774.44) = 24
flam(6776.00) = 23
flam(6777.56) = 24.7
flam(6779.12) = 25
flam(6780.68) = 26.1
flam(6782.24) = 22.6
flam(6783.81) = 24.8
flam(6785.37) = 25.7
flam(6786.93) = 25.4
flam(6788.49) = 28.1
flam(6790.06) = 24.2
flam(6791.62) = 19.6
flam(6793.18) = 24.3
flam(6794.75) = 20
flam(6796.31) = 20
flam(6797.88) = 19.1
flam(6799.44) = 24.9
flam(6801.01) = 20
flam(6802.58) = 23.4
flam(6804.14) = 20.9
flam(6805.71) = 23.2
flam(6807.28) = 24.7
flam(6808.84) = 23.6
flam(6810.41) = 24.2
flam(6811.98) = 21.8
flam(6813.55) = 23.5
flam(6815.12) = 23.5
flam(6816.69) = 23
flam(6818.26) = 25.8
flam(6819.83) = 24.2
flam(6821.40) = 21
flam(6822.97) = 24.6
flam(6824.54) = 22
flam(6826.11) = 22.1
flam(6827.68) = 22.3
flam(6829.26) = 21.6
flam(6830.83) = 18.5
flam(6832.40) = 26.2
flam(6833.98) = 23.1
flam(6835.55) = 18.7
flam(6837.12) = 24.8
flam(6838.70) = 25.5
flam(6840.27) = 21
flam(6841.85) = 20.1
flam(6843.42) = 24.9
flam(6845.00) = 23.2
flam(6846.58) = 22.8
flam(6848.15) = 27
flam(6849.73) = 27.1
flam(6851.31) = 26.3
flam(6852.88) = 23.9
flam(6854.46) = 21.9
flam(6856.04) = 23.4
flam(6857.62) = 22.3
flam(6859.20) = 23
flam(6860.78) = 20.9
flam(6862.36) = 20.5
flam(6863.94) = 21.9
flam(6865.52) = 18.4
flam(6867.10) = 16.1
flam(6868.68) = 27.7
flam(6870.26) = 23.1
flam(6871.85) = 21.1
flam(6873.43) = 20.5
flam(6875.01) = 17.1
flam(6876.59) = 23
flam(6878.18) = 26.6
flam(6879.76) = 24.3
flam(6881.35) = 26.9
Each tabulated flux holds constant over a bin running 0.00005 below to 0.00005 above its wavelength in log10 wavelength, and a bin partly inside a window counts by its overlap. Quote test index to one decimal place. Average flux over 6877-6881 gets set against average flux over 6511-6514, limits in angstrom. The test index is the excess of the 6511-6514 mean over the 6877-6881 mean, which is -1.3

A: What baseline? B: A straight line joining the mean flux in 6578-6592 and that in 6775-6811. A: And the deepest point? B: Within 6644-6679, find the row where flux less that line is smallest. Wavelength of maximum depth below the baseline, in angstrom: 6678.42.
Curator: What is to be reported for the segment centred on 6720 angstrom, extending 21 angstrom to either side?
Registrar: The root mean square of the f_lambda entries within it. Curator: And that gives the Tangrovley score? 23.5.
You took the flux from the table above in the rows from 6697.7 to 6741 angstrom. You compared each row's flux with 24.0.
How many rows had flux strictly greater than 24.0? 11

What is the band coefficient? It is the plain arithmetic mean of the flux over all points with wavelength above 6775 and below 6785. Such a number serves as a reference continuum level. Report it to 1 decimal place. 24.4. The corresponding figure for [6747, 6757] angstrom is 24.2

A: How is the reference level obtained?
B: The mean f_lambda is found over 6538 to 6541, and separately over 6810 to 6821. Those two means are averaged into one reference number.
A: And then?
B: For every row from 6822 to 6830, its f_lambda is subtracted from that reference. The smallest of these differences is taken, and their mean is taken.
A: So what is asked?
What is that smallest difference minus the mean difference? -2.1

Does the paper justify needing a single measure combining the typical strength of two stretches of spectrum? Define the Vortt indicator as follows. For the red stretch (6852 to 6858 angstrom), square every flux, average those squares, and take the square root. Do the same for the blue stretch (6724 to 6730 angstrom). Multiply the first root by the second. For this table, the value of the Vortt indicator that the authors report 529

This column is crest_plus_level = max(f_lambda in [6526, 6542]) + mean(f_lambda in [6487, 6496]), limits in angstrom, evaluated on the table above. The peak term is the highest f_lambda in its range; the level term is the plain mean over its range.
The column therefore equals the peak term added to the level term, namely 54.1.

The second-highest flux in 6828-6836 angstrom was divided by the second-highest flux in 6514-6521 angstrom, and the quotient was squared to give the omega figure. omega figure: 0.87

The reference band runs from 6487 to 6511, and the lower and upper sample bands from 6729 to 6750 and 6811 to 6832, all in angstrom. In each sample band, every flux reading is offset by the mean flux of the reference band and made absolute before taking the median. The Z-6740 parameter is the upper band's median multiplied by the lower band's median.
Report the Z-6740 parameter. 3.0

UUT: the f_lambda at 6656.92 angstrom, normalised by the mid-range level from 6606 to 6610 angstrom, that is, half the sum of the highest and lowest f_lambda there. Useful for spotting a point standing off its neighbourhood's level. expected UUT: 0.87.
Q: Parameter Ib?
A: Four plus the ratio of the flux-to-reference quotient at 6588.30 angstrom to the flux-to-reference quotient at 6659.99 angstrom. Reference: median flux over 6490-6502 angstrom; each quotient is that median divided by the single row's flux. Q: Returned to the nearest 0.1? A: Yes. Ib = 5.0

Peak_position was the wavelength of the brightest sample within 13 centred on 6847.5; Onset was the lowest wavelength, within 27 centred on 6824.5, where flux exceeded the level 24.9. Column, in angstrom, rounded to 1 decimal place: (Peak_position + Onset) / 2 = 6834.0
